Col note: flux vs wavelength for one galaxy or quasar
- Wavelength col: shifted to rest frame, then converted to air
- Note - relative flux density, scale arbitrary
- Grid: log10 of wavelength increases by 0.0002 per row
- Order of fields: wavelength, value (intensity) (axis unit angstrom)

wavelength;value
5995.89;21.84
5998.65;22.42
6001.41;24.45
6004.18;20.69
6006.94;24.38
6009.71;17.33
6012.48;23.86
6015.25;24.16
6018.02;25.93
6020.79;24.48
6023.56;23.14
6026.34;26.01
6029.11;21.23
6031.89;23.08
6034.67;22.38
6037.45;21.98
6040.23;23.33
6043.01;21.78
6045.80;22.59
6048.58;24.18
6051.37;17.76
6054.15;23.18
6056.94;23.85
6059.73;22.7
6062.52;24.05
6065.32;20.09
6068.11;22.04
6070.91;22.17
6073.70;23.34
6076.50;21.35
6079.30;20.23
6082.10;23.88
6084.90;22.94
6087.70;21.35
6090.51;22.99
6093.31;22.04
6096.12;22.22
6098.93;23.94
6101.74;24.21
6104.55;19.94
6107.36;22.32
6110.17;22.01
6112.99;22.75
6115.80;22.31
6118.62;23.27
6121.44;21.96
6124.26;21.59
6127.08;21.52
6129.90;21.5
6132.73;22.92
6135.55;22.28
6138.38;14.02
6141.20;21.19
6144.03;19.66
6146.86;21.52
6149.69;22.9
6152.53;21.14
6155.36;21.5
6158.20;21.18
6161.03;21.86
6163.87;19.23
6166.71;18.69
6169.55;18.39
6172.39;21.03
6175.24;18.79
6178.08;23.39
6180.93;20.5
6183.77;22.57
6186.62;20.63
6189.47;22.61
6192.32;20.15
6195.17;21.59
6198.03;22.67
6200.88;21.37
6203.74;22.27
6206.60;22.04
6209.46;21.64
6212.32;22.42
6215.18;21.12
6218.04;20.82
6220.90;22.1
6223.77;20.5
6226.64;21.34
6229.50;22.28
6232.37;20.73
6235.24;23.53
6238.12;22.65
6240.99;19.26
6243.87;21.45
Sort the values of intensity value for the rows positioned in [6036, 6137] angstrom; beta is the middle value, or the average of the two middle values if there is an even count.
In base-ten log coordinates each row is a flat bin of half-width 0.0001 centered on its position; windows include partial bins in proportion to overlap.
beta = 22.3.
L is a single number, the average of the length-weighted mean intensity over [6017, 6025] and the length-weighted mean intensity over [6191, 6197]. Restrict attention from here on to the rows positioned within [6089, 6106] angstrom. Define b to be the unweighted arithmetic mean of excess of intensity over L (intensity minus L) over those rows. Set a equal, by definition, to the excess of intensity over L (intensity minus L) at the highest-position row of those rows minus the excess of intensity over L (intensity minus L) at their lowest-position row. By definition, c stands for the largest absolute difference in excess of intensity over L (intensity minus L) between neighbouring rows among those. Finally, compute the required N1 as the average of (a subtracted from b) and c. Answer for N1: 3.58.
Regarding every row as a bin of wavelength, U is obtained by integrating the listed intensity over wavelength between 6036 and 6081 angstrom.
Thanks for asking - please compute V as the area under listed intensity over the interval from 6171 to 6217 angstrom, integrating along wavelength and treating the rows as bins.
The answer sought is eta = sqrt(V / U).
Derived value 1.00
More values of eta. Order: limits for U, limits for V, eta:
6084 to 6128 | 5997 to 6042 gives 1.03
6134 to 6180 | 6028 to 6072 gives 1.02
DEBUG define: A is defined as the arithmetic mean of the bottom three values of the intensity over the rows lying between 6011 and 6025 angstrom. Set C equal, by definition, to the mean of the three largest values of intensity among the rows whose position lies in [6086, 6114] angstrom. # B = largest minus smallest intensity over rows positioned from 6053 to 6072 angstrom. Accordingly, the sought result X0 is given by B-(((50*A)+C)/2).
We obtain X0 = -601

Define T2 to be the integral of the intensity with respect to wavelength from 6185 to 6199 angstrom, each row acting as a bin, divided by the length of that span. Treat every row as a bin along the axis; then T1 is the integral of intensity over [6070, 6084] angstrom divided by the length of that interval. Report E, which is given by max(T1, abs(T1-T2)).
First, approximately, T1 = 22.2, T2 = 21.5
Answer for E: 22.2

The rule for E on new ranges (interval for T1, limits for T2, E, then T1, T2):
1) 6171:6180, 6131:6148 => 21.0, 21.0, 20.3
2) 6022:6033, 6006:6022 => 23.4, 23.4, 23.3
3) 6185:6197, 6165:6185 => 21.3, 21.3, 20.4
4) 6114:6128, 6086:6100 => 22.2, 22.2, 22.5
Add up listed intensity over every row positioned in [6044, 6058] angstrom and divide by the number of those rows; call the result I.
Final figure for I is 22.3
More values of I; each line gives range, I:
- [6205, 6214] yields 22.0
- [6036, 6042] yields 22.7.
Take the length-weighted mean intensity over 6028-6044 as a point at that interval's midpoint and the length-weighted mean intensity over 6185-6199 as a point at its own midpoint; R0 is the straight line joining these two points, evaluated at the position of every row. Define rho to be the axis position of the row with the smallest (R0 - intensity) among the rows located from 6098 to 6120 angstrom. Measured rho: 6101.74 angstrom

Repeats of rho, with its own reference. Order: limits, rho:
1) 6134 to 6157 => 6149.69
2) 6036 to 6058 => 6048.58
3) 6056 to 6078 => 6062.52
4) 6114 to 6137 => 6118.62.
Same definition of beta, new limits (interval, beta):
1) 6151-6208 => 21.3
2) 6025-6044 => 22.4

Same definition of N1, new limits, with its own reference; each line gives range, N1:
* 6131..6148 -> 3.60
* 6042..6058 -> 1.92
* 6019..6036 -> 3.77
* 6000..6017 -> 3.55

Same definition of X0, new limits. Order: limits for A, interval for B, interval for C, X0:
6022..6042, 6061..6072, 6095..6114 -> -554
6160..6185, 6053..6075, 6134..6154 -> -473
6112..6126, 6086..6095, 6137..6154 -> -558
